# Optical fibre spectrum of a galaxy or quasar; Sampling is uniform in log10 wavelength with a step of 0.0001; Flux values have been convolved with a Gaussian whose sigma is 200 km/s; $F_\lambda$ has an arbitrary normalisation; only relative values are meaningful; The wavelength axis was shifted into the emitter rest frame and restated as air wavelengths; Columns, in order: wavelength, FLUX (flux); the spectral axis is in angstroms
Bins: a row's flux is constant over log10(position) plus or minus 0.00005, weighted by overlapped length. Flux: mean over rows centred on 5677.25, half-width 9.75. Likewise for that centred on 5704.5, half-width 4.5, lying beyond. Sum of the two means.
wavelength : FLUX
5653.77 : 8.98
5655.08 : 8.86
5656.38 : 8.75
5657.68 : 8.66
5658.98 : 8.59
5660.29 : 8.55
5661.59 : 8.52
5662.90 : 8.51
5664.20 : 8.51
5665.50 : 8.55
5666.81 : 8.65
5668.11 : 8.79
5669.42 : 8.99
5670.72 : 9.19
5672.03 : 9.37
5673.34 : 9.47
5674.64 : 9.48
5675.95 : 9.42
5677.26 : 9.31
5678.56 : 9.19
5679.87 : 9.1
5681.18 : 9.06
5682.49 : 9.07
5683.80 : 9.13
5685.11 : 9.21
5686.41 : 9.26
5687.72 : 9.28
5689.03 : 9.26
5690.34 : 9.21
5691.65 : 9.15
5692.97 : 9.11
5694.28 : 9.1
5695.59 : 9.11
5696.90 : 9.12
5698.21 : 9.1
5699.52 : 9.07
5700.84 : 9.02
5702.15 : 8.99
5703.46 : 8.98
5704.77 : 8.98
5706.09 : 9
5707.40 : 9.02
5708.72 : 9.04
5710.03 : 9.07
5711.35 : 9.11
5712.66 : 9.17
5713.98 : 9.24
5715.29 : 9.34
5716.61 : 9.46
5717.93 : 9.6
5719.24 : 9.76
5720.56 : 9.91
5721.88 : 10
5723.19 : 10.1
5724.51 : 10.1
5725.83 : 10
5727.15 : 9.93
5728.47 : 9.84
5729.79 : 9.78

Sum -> 18.2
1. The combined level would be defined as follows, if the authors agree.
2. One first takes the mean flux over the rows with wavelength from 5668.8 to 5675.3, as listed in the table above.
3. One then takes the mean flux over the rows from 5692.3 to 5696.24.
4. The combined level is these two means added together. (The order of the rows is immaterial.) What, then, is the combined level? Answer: 18.4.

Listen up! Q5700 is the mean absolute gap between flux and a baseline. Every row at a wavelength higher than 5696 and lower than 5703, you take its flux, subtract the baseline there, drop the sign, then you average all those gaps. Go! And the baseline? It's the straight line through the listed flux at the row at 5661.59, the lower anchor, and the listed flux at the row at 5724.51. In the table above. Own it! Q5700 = 0.41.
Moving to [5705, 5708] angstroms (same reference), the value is 0.64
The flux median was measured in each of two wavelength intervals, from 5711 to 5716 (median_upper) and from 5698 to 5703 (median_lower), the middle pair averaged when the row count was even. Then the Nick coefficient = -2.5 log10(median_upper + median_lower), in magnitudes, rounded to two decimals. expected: -3.15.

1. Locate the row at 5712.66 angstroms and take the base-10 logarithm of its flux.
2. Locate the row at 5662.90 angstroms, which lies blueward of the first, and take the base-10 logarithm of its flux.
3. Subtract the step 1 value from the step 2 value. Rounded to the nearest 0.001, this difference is -0.032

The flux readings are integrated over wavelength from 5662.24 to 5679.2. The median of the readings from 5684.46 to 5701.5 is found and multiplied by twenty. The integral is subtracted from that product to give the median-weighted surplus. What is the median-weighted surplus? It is 29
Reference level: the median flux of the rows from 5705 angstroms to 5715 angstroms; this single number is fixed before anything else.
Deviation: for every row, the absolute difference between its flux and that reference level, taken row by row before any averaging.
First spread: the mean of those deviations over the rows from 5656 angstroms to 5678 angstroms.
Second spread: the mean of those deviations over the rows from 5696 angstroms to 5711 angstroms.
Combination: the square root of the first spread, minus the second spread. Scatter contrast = 0.57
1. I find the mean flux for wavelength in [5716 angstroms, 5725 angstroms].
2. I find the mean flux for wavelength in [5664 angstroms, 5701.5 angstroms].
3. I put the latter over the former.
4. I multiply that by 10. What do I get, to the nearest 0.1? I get 9.3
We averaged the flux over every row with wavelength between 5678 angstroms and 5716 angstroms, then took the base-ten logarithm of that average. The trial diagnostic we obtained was 0.9600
